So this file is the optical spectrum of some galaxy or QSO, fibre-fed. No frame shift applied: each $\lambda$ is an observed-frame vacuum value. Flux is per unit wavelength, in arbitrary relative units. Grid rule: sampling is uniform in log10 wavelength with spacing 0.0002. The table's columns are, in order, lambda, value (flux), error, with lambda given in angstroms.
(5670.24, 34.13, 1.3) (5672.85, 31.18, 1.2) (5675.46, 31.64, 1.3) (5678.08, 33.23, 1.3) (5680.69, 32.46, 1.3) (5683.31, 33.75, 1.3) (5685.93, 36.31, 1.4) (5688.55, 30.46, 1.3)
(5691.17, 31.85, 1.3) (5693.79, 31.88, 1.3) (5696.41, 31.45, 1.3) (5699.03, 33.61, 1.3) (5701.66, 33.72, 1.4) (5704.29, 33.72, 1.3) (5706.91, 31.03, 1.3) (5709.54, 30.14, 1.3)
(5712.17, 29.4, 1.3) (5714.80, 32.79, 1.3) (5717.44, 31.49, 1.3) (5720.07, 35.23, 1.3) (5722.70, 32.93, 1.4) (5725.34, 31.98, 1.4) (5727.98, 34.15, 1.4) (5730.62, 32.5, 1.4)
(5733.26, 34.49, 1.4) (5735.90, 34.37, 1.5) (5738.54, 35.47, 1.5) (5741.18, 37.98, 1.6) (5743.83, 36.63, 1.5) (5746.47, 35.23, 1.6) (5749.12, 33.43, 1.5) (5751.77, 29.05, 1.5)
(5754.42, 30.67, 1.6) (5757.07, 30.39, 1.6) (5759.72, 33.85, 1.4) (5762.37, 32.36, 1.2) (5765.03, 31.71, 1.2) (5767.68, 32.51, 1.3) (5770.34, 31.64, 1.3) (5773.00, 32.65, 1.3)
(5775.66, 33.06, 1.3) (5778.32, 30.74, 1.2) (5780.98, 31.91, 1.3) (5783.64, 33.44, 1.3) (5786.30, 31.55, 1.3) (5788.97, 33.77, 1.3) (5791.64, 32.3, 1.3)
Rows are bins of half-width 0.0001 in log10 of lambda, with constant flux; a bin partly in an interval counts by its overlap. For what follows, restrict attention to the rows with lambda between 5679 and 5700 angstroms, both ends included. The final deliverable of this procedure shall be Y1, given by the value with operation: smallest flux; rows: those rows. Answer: 30.46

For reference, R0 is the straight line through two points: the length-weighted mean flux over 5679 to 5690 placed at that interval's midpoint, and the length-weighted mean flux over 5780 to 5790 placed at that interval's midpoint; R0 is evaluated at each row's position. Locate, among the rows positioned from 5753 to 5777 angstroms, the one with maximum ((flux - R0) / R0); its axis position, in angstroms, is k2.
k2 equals 5759.72 angstroms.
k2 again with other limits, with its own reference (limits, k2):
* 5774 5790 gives 5788.97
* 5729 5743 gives 5741.18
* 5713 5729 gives 5720.07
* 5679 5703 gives 5685.93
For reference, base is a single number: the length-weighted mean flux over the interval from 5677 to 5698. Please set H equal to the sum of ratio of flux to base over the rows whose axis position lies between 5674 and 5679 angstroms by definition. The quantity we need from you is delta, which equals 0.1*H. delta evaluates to 0.198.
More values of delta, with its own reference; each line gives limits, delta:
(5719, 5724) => 0.208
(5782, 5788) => 0.199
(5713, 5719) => 0.197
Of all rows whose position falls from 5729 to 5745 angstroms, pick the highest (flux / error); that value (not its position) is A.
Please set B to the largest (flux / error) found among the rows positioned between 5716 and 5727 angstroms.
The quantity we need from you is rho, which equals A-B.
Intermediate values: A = 24.6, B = 27.1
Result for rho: -2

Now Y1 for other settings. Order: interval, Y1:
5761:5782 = 30.74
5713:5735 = 31.49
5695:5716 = 29.4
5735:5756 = 29.05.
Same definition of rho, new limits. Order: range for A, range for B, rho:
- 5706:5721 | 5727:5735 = 2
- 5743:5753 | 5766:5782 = -1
